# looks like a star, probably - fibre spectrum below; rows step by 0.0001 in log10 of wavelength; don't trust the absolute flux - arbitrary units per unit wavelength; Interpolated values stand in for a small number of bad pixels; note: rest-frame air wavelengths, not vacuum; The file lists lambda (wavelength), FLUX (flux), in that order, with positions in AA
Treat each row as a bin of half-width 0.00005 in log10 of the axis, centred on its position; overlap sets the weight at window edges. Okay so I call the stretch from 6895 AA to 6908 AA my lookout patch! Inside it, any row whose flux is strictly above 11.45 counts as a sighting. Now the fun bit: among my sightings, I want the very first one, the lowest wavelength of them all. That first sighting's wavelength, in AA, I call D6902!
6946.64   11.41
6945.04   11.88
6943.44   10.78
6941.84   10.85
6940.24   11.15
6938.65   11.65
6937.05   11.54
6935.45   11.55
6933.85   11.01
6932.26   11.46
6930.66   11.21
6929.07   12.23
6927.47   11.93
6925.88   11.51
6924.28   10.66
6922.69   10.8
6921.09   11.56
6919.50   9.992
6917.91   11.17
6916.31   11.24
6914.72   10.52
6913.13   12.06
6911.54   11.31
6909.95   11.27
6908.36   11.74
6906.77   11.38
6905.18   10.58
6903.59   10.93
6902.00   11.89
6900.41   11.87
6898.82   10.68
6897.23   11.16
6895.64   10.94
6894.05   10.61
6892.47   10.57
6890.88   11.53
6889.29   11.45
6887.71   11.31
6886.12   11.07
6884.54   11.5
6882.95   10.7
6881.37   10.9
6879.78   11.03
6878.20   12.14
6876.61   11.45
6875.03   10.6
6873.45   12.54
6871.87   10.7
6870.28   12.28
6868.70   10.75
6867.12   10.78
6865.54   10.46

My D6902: 6900.41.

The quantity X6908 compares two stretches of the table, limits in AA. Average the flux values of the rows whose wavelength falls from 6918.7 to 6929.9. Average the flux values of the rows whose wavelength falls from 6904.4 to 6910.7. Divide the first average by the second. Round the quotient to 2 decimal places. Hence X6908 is 1.00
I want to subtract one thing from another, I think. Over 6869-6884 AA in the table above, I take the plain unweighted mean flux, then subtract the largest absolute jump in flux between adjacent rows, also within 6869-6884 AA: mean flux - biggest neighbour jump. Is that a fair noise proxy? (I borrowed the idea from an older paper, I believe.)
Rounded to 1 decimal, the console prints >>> 9.4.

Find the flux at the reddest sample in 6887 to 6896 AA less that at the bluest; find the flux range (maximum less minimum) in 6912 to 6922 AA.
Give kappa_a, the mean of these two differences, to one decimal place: 0.8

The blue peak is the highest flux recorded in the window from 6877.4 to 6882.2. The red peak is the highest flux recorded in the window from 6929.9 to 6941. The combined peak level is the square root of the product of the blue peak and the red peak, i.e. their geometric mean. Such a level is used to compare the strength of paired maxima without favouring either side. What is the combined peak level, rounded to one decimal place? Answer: 11.9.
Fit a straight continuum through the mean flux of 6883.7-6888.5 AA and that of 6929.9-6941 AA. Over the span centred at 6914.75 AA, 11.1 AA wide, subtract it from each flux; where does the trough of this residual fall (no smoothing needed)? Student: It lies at 6919.50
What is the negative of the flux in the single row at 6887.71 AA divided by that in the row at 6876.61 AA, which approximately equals -0.99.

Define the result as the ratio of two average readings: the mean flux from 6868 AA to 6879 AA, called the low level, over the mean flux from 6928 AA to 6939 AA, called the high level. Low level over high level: 0.998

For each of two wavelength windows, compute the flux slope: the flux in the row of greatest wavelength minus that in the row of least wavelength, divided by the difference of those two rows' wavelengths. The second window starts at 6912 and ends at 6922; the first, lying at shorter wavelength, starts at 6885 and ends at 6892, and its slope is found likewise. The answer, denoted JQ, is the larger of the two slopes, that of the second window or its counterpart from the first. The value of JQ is 0.10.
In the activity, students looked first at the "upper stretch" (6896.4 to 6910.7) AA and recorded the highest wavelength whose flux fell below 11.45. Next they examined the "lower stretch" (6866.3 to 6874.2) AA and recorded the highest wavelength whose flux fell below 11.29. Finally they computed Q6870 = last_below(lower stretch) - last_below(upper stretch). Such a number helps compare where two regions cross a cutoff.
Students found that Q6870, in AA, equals -38.1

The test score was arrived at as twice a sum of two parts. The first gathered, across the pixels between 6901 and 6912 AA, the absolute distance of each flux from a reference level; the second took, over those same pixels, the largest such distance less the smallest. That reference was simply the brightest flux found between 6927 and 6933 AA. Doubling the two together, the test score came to 15.6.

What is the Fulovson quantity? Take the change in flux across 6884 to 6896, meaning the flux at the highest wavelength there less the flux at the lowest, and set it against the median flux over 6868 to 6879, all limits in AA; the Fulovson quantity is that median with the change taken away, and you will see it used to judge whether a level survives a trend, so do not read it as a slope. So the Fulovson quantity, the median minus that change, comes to 12.0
